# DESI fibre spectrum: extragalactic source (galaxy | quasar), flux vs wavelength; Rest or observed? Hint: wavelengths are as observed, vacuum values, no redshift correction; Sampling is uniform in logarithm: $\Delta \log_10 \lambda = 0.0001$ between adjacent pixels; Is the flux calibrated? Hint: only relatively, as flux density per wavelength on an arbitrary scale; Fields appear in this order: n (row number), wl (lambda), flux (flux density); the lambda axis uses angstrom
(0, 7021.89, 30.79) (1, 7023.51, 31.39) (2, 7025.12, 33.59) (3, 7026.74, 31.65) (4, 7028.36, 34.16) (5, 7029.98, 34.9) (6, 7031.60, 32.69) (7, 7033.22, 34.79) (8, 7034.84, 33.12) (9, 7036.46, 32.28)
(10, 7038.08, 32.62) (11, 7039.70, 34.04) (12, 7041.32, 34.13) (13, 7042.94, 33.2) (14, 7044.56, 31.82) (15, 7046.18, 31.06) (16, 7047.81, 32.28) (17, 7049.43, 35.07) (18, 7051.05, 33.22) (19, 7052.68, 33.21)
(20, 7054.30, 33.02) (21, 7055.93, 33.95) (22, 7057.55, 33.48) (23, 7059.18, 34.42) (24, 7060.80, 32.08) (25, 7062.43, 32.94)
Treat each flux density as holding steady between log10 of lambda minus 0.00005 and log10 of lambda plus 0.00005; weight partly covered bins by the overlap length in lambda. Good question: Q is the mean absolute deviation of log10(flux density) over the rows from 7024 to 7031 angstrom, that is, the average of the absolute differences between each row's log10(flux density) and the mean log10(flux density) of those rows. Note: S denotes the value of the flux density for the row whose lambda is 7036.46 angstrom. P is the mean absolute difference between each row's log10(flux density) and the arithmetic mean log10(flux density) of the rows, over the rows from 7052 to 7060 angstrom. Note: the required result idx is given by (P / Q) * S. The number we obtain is 15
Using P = 0.006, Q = 0.0127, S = 32.28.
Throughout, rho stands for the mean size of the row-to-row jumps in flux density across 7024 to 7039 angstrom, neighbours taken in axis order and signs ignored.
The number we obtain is 1.5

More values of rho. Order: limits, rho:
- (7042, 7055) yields 1.2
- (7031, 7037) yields 1.5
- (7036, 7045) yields 0.8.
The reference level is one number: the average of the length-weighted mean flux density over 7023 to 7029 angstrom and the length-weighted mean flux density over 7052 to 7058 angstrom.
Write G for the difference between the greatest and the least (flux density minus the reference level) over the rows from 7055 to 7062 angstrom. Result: 2.3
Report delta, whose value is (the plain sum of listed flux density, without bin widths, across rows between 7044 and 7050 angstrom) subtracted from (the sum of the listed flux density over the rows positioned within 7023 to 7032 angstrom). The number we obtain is 68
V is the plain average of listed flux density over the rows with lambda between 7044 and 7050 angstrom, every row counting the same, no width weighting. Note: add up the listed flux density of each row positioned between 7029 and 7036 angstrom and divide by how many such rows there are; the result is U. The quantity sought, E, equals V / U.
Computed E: 0.96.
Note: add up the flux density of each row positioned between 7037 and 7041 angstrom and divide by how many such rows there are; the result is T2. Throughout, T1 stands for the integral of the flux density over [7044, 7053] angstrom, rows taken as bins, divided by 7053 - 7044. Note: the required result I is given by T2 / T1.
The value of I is 1.017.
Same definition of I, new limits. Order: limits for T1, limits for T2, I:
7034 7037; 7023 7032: 1.009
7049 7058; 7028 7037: 1.001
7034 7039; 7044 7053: 1.002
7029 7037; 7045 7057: 0.986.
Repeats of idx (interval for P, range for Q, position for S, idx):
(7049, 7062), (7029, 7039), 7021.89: 22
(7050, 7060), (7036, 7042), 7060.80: 16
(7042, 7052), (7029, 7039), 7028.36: 38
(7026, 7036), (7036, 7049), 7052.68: 42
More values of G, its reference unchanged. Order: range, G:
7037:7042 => 1.5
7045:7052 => 4.0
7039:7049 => 3.1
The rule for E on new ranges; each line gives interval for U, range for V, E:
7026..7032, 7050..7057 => 1.00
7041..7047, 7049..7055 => 1.03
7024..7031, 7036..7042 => 0.99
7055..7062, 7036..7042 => 0.99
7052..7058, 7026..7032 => 1.00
